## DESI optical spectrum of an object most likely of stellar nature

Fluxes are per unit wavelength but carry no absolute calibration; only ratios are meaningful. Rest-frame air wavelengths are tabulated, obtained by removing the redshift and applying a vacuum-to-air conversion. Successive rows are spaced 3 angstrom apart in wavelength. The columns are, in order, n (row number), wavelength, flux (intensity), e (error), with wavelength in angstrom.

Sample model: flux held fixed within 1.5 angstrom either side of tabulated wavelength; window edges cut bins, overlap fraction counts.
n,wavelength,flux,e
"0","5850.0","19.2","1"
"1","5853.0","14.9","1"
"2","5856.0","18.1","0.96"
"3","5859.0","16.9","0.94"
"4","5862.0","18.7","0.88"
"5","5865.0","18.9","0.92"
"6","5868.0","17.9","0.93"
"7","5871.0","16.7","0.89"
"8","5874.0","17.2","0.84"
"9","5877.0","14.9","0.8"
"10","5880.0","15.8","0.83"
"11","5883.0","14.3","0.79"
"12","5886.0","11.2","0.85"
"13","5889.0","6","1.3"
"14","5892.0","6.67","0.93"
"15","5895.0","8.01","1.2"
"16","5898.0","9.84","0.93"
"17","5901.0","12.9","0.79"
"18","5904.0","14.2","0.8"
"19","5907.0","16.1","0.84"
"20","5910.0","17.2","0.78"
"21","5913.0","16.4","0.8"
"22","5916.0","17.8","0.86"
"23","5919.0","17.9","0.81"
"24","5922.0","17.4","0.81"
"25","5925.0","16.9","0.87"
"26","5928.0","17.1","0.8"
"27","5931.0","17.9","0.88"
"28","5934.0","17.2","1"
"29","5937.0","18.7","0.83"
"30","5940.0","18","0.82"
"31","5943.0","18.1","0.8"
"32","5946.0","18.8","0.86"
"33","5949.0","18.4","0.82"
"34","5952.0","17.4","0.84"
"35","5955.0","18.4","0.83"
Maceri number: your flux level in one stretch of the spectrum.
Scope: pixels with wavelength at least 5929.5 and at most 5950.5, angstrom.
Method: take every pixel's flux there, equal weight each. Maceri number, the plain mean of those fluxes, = 18.2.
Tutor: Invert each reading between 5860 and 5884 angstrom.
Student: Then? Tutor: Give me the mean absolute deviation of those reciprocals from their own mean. 0.0050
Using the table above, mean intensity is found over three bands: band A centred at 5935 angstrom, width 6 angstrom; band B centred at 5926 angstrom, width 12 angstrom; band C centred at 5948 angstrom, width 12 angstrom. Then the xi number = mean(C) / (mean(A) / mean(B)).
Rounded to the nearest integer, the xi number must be 18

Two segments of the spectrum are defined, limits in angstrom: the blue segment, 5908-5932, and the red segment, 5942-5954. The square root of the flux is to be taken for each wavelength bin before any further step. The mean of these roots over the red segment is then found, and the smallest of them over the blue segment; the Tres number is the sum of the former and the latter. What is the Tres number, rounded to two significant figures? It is 8.3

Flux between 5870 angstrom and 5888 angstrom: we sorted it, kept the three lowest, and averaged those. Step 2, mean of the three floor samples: 13.5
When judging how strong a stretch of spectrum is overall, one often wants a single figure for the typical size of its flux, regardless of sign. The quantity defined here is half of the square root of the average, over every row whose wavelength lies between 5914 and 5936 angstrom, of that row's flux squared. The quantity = 8.7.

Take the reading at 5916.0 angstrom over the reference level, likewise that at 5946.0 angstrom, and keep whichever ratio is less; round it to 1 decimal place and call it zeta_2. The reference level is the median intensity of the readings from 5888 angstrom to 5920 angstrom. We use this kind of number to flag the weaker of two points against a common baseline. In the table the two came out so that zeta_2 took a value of 1.3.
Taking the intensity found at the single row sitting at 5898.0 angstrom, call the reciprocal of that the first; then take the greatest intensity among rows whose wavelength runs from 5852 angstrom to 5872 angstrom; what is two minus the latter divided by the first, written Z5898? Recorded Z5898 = -184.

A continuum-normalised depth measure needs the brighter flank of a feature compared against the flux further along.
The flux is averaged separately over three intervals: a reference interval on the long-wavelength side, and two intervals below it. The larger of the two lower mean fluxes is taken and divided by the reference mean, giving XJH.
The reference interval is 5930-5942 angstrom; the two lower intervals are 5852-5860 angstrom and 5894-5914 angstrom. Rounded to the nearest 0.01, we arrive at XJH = 0.93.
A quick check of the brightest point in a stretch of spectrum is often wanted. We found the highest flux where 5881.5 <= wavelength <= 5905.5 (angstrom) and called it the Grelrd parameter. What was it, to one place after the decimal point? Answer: 14.3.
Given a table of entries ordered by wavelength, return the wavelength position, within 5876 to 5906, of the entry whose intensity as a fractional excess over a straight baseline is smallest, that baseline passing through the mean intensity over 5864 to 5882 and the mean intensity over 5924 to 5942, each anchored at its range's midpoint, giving 5889.0 angstrom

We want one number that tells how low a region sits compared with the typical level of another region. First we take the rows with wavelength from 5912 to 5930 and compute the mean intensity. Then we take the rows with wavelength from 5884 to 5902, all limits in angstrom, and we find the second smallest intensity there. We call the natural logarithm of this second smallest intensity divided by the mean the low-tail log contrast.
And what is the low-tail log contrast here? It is -0.95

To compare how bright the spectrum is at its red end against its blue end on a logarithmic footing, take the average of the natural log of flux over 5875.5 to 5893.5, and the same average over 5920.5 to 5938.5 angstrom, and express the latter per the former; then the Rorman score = 1.21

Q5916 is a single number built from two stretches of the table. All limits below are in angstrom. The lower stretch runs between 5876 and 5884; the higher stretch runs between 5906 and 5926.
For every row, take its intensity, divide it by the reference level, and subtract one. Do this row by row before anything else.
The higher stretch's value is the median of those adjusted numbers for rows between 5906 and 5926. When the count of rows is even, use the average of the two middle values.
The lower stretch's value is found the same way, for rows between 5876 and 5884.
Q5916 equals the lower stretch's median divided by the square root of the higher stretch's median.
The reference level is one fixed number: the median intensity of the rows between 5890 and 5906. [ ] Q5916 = 0.59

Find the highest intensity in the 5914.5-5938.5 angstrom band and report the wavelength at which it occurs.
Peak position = 5937.0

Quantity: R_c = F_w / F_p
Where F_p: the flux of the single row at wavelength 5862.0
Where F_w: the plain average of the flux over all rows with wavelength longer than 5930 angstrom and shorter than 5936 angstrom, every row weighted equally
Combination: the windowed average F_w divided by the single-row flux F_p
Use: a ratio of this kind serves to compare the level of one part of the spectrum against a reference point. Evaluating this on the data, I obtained 0.94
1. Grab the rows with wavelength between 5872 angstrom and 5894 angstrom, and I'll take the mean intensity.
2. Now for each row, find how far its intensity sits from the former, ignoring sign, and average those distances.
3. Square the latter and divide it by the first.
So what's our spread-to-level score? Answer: 1.12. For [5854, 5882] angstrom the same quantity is 0.06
